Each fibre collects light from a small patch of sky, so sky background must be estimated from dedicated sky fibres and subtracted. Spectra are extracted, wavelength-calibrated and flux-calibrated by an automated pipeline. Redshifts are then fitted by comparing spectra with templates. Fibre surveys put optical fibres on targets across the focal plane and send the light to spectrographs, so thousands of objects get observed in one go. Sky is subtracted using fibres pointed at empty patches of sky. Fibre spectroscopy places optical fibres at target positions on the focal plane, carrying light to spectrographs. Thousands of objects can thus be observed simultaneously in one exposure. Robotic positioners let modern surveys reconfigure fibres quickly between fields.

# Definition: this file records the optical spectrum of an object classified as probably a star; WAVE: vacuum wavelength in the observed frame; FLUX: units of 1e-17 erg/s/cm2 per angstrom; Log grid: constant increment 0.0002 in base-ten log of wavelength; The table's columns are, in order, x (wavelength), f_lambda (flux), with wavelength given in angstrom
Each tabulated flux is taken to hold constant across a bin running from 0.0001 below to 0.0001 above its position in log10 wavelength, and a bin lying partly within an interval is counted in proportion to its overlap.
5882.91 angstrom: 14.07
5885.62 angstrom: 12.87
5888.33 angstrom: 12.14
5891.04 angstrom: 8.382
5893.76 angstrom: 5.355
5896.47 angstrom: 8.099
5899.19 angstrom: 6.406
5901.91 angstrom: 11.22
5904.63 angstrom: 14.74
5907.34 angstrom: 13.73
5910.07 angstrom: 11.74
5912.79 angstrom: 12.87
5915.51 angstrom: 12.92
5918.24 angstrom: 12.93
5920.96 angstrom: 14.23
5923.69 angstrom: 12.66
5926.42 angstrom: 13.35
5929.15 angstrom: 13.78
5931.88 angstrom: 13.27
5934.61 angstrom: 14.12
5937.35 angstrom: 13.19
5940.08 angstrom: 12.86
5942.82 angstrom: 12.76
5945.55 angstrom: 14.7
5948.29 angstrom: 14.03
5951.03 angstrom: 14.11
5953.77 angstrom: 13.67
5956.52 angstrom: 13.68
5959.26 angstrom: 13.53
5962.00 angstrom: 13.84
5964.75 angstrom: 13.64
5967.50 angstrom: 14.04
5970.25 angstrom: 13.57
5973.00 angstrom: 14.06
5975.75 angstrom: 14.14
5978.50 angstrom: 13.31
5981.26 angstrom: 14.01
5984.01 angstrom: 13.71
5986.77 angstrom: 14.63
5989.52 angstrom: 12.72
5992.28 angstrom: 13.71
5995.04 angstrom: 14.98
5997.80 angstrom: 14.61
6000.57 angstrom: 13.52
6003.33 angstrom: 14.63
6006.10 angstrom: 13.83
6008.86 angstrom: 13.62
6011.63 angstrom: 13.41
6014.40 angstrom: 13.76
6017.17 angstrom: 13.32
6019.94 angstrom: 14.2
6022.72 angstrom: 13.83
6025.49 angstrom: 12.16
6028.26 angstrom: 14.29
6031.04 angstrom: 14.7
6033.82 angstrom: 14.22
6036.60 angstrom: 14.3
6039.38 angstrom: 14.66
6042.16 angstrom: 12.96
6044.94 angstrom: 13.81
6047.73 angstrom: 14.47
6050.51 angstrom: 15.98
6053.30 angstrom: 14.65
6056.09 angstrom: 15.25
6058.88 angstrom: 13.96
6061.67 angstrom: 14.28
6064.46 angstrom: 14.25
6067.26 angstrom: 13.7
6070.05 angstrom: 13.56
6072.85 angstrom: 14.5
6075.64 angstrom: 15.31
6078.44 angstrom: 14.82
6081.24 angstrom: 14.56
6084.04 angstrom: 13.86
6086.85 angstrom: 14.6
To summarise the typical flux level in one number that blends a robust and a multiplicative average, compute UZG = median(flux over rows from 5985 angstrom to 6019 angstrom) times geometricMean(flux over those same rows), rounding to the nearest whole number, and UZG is 191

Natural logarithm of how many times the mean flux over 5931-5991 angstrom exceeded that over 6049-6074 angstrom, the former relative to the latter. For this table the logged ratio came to -0.053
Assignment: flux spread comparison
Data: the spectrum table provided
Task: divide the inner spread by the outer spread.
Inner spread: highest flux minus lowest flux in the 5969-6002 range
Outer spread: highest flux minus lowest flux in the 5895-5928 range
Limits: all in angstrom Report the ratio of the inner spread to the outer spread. 0.27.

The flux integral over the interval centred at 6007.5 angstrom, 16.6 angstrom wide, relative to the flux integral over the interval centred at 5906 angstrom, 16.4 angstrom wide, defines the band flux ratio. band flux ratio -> 1.19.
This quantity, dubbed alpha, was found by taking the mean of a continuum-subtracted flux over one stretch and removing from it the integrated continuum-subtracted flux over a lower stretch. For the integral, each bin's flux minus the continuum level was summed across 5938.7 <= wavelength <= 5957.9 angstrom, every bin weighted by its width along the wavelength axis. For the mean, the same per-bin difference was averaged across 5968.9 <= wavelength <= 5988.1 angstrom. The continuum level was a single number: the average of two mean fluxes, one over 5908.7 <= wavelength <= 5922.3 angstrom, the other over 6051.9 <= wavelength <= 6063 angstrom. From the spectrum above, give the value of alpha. 1.1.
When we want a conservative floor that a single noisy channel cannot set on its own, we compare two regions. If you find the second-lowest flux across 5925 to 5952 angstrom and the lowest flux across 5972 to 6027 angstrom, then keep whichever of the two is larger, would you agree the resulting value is 12.9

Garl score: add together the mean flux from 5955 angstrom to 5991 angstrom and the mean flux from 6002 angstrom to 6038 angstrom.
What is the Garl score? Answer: 27.6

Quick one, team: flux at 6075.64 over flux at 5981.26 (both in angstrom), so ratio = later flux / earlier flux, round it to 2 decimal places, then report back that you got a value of 1.09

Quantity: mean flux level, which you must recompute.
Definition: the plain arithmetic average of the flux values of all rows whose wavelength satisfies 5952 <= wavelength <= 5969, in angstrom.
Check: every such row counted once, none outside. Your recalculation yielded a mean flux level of 13.7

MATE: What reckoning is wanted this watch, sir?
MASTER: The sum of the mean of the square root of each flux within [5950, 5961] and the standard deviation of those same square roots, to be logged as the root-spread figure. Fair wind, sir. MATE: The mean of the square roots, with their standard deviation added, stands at 3.74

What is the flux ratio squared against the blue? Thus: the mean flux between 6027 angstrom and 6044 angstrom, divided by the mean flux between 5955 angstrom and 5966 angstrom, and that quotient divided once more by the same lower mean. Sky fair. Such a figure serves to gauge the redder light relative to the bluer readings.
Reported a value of 0.076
